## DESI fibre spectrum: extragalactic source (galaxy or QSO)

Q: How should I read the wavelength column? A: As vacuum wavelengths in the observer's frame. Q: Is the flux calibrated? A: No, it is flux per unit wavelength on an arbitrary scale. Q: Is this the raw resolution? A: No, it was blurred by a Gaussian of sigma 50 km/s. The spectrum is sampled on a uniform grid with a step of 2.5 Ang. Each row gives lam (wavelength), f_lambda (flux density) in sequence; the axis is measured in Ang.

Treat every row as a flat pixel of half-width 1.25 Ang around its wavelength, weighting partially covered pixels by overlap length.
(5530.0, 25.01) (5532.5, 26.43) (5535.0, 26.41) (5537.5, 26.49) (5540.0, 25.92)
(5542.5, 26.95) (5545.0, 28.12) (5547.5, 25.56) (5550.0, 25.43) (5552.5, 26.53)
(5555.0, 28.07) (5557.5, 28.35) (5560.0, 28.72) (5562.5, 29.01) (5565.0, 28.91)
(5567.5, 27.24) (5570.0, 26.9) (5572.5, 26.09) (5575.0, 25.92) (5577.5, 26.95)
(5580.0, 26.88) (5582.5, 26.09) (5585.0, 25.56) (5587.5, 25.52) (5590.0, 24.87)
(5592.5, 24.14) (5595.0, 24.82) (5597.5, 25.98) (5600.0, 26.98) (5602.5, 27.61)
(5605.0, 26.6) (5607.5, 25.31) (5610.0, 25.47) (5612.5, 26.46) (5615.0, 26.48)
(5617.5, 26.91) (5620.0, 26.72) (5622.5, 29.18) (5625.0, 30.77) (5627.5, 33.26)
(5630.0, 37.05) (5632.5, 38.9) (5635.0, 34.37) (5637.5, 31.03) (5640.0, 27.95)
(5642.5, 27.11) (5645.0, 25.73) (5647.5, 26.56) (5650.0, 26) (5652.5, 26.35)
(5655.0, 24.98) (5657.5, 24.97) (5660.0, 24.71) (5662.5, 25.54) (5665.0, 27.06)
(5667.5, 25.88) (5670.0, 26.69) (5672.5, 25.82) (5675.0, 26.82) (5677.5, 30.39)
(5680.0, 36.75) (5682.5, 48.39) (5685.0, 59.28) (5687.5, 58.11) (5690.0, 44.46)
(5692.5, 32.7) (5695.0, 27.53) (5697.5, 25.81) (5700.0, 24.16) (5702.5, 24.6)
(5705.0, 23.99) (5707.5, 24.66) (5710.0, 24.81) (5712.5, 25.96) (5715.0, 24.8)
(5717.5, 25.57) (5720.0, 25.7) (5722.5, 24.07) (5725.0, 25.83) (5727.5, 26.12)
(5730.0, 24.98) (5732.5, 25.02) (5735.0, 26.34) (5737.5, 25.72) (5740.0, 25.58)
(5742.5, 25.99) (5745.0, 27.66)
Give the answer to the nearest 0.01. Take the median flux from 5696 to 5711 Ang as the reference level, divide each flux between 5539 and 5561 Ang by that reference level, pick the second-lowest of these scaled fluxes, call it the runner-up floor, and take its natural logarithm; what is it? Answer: 0.04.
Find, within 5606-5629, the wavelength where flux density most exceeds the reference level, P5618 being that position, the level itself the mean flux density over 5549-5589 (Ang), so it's 5627.5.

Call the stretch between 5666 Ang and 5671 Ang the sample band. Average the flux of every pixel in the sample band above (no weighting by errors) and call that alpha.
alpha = 26.3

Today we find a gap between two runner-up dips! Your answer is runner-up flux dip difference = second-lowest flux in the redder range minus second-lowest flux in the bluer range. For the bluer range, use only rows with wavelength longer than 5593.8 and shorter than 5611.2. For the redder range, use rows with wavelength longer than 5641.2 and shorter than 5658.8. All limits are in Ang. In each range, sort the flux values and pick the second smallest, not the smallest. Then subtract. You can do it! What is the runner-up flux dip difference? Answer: -0.3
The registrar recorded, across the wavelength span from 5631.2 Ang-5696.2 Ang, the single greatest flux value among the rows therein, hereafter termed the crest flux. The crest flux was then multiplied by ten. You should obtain 593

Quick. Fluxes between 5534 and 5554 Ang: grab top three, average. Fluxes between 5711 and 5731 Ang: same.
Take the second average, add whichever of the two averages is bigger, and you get 53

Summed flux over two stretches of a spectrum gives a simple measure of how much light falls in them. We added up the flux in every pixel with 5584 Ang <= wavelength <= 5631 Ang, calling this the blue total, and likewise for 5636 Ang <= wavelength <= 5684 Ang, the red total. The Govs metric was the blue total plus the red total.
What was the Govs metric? 1058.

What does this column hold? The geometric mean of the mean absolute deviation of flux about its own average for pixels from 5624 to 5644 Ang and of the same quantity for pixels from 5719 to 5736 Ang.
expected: 1.5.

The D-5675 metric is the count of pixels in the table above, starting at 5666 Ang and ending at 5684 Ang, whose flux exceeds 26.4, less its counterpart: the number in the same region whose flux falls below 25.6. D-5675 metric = 5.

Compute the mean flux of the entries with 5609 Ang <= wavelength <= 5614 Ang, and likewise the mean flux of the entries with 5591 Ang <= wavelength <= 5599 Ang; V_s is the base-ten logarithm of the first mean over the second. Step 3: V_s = 0.02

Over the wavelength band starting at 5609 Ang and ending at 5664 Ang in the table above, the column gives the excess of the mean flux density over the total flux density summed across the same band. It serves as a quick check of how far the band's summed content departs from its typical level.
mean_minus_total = -598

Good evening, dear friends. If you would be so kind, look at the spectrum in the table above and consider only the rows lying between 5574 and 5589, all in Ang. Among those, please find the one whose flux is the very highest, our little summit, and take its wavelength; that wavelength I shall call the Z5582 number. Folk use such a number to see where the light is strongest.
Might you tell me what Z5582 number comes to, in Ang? 5577.5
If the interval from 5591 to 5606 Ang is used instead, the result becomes 5602.5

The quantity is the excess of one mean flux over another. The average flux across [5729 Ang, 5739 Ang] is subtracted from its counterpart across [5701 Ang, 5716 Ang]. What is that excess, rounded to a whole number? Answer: -1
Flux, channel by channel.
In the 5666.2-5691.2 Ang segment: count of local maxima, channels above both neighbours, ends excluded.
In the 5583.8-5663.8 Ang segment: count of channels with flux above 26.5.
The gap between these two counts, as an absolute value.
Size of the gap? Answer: 13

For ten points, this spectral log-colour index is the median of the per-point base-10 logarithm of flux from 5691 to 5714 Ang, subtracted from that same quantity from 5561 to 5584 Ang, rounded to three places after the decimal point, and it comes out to 0.035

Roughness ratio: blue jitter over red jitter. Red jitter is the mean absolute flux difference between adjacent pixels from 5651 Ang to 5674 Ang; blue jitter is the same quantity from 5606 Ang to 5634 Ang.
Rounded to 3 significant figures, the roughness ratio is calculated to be 1.63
